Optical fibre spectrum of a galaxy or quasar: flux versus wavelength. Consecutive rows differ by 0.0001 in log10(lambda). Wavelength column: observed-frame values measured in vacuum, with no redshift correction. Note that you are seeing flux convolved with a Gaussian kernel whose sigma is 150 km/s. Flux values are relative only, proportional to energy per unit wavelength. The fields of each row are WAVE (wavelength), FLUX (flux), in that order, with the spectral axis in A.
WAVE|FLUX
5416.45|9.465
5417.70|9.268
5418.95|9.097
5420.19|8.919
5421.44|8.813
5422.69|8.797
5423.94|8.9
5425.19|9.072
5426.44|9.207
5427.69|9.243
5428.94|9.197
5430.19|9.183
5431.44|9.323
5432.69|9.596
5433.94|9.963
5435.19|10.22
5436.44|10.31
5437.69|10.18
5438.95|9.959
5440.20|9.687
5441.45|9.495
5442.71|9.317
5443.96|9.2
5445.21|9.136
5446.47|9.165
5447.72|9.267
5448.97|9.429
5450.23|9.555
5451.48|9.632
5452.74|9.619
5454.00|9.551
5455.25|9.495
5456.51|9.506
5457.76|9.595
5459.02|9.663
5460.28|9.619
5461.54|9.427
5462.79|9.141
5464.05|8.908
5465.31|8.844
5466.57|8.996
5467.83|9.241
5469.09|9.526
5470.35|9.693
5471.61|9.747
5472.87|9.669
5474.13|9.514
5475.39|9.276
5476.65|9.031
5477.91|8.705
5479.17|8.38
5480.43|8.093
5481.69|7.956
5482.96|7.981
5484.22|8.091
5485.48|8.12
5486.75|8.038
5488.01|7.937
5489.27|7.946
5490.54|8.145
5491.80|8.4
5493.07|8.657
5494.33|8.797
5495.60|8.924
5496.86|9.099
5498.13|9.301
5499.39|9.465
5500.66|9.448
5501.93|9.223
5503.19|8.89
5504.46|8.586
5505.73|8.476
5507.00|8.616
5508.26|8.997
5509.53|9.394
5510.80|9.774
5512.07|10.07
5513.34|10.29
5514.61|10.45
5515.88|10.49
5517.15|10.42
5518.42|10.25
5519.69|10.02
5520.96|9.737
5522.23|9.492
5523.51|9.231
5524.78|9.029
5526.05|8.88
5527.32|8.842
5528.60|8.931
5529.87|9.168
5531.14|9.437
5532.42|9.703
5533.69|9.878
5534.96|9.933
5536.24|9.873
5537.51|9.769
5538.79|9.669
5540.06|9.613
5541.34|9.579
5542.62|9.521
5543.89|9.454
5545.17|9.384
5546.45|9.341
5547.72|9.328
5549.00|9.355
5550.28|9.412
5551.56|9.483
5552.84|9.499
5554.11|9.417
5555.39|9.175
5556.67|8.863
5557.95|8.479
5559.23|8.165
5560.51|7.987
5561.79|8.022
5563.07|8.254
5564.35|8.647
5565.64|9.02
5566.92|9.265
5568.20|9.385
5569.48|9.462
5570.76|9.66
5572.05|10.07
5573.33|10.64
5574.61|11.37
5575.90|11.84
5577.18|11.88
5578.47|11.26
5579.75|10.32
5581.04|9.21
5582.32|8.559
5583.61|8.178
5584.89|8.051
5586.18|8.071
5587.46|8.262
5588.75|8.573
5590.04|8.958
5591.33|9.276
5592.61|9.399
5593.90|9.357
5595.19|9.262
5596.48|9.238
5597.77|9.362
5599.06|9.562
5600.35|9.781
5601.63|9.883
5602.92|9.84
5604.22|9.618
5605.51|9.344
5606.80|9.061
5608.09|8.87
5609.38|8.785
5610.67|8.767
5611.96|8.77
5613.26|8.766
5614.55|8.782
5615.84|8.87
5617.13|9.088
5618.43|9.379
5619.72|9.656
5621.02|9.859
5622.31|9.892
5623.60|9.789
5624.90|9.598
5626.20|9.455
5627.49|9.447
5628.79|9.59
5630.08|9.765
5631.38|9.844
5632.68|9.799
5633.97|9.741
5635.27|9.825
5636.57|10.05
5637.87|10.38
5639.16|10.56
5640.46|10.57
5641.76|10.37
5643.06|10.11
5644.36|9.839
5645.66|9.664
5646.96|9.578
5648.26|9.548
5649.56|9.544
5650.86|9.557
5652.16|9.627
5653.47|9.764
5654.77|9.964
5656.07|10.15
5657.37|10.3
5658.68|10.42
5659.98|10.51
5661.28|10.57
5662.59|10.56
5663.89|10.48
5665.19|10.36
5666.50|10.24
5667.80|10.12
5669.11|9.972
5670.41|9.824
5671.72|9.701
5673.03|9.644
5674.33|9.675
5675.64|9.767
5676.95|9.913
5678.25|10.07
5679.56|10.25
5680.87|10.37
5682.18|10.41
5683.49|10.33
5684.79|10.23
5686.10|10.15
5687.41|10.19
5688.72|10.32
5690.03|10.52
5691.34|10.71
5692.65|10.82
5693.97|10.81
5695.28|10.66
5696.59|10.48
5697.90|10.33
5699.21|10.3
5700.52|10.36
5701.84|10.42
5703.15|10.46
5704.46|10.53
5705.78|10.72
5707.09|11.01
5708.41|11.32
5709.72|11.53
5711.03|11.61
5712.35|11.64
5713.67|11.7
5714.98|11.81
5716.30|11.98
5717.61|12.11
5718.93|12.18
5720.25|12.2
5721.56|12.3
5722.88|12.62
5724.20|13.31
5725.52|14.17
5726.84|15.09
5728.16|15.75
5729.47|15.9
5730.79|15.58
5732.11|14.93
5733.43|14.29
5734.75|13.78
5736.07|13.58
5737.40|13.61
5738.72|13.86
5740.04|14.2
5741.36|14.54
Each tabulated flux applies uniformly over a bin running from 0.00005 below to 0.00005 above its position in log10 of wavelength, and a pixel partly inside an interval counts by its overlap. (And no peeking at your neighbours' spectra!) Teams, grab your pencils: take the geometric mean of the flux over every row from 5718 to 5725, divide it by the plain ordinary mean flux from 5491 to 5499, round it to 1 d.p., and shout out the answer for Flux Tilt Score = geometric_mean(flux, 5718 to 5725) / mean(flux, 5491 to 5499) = 1.4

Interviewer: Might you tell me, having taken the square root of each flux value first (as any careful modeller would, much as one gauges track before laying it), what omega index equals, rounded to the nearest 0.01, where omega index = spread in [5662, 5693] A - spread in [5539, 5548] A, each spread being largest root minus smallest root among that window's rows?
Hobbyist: 0.14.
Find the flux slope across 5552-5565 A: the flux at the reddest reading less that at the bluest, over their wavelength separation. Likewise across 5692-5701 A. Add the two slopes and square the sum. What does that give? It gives 0.018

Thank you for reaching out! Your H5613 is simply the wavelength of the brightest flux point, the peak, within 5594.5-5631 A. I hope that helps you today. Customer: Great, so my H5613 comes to 5622.31 A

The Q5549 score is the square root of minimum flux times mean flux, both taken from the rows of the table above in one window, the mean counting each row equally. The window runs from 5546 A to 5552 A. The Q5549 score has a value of 9.36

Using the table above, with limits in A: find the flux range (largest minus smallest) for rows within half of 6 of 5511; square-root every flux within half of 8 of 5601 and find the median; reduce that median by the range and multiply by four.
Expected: 7.3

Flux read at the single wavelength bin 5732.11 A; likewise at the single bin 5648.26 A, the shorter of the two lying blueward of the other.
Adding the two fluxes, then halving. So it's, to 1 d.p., 12.2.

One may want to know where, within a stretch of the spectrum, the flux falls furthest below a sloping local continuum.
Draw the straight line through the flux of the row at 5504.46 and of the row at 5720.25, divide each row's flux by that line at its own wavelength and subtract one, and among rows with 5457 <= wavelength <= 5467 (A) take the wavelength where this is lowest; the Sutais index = 5465.31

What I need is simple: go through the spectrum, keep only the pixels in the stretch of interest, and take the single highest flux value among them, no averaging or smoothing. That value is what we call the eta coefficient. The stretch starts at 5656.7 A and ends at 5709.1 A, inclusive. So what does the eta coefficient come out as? 11.32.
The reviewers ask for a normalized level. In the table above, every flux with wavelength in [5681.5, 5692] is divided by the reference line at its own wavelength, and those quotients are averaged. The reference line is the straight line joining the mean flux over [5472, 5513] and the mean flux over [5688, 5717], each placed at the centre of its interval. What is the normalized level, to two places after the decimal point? 0.96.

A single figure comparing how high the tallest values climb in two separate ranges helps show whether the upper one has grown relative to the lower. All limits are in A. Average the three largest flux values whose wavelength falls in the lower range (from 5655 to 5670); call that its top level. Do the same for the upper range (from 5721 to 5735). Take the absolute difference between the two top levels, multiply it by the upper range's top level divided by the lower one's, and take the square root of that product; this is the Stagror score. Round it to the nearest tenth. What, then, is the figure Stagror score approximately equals 2.8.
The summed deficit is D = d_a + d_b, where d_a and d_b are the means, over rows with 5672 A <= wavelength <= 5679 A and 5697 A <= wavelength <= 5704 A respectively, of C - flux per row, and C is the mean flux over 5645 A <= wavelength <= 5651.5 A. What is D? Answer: -1.0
